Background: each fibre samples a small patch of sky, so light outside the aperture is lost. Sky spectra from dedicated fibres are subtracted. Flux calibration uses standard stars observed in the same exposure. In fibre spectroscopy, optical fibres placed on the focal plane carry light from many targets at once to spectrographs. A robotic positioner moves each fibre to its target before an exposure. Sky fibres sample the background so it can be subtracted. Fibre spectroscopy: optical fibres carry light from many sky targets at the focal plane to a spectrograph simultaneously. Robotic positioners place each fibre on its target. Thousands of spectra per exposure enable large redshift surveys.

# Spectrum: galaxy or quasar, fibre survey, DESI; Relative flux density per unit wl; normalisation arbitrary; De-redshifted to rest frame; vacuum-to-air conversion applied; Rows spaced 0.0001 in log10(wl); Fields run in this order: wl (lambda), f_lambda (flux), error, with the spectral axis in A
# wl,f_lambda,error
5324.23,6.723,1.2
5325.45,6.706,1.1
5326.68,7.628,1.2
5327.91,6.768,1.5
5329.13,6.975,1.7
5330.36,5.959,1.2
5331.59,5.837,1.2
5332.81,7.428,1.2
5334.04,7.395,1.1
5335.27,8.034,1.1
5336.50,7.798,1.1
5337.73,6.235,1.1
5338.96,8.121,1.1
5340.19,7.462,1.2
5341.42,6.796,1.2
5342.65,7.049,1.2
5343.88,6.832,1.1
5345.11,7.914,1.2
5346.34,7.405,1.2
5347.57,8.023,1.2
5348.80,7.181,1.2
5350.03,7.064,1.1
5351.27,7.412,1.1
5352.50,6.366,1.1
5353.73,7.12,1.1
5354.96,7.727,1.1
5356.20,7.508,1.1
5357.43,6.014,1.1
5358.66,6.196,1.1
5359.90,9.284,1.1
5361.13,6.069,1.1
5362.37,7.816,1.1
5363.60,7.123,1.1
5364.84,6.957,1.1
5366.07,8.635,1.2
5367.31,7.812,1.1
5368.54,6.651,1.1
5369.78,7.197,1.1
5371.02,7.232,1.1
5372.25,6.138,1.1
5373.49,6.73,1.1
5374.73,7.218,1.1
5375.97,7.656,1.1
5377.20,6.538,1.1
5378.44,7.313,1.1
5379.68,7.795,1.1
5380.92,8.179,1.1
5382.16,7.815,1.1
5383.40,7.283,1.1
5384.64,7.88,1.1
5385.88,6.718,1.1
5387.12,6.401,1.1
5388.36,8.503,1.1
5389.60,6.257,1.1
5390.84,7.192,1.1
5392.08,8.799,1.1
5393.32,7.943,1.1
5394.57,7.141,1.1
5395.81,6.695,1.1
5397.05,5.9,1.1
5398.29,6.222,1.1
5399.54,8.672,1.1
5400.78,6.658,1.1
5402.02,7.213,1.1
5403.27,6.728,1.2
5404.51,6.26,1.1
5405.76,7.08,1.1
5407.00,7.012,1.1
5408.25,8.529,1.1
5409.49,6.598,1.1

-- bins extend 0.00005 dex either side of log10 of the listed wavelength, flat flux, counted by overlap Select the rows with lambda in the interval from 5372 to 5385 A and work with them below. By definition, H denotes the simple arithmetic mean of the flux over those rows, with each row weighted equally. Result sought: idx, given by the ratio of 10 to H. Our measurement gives 1.37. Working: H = 7.32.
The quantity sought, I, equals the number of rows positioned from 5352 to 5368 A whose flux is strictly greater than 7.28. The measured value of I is 6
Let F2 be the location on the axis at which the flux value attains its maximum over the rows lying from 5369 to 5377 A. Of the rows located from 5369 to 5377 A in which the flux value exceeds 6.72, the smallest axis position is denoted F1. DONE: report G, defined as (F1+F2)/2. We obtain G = 5372.9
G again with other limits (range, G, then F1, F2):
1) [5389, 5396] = 5391.5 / 5390.84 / 5392.08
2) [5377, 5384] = 5379.7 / 5378.44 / 5380.92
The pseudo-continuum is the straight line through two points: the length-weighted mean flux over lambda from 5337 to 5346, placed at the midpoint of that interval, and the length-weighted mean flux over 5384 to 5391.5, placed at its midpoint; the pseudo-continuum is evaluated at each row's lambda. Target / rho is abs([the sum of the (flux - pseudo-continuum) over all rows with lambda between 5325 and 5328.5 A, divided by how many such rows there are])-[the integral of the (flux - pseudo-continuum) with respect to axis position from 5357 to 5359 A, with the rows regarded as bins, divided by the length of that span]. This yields 1.29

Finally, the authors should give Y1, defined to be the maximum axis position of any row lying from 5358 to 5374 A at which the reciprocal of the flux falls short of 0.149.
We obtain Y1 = 5373.49 A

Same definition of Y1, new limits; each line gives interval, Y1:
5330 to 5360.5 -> 5359.90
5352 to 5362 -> 5359.90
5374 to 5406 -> 5405.76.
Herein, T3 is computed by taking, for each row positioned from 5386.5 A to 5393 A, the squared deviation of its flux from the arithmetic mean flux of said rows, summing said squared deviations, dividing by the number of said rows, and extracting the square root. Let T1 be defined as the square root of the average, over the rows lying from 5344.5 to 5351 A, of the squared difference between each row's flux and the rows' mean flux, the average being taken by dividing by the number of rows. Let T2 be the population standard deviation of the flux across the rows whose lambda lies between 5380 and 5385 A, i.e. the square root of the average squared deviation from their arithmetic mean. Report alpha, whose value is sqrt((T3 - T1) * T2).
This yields 0.46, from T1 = 0.386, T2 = 0.3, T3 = 1.05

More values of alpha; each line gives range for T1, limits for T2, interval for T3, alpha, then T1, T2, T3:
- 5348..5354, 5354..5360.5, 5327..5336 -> 0.68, 0.352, 1.2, 0.74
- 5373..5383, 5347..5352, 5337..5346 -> 0.18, 0.528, 0.4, 0.62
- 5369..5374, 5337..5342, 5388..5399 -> 0.61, 0.443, 0.7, 0.98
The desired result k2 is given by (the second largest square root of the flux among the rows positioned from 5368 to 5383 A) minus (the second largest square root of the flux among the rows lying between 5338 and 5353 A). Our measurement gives -0.04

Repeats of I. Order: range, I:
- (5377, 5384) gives 5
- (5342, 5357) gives 6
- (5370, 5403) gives 11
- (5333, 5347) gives 7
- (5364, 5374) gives 2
